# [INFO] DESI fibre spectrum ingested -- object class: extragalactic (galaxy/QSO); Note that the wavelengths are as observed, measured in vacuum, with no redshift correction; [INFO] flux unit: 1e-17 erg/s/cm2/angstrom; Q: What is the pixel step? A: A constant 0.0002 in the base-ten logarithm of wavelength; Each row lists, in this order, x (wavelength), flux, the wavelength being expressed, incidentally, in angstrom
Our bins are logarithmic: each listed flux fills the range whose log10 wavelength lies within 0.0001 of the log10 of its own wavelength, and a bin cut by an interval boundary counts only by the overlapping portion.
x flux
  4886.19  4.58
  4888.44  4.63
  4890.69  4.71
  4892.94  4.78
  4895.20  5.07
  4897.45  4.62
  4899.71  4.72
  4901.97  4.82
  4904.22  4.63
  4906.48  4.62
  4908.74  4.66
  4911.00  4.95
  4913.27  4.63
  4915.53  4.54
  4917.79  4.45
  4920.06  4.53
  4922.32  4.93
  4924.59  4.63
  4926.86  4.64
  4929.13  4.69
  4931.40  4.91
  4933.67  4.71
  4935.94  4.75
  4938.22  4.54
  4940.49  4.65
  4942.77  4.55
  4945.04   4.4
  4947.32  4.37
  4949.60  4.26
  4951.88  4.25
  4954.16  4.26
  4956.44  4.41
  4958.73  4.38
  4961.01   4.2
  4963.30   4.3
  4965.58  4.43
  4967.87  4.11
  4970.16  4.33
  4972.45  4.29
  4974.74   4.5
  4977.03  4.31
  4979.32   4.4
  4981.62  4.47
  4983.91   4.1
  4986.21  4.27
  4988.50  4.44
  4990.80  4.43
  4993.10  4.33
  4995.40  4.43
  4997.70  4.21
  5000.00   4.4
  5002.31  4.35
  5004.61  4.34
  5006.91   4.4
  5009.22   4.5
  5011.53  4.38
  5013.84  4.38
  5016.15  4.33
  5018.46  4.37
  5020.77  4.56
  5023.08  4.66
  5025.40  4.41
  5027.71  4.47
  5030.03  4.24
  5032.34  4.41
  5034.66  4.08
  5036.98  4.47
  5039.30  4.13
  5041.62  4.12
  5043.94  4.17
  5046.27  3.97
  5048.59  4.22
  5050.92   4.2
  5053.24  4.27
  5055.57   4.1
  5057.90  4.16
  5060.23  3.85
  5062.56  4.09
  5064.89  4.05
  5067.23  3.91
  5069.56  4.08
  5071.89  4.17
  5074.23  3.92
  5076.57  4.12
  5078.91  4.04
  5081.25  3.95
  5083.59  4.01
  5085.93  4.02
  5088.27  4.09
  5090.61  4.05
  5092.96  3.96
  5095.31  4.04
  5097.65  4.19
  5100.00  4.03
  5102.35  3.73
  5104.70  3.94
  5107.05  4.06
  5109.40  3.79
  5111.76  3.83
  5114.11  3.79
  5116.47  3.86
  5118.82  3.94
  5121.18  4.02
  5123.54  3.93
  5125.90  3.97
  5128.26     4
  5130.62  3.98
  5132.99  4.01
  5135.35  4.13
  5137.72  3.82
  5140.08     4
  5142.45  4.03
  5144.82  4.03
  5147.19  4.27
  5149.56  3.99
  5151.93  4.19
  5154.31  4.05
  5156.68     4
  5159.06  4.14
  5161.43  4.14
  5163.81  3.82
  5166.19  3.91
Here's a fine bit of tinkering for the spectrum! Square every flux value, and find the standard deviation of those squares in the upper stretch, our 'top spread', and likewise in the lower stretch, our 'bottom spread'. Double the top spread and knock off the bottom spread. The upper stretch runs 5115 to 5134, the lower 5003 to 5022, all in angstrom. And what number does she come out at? 0.11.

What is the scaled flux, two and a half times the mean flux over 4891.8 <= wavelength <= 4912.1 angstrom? 11.9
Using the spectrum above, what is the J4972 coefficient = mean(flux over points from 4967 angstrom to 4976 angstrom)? 4.31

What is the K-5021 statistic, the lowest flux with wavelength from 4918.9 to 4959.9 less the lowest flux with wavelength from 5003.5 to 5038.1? 0.170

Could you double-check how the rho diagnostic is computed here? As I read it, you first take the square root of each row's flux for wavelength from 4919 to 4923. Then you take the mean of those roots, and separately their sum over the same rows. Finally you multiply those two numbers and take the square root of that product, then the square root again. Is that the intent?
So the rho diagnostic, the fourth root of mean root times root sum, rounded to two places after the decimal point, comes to 1.75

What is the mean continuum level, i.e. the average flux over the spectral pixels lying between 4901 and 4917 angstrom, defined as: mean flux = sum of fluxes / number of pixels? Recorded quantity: 4.69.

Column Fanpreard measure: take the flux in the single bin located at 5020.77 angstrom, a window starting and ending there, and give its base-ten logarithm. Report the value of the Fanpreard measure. 0.659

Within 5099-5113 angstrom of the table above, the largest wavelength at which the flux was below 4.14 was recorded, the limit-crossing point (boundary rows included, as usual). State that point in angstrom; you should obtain 5111.76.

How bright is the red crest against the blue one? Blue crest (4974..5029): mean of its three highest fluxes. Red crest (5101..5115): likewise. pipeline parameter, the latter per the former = 0.86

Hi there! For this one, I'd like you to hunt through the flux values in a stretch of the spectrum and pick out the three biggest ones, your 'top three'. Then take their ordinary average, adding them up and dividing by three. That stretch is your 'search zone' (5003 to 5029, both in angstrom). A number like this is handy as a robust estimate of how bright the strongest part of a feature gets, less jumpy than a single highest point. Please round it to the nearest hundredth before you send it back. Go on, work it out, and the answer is 4.57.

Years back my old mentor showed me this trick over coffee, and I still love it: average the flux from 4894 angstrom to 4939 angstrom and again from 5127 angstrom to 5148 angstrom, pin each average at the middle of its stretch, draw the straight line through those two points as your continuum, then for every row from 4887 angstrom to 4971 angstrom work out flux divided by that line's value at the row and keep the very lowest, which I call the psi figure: 0.90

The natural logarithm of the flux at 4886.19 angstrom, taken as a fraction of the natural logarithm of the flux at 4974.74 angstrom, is 1.01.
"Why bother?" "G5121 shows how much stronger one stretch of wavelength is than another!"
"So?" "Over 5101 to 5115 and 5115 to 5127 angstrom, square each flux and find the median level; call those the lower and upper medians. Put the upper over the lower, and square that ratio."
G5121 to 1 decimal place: 1.1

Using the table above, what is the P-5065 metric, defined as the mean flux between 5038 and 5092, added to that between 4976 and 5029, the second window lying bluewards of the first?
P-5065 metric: 8.46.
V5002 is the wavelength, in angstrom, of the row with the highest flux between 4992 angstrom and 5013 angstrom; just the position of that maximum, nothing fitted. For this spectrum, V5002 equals 5009.22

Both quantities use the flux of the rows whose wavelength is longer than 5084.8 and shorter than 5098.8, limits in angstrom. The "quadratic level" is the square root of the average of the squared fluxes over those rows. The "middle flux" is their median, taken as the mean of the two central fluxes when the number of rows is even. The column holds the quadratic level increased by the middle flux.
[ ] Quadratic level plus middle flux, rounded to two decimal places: 8.10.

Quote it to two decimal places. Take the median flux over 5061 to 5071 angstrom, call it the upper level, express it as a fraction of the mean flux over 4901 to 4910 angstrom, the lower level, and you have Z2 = 0.87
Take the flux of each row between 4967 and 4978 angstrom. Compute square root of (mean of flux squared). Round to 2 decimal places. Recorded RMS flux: 4.31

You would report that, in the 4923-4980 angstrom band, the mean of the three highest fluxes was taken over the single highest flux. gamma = 0.976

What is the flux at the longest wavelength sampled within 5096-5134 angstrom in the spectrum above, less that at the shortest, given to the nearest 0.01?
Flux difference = -0.18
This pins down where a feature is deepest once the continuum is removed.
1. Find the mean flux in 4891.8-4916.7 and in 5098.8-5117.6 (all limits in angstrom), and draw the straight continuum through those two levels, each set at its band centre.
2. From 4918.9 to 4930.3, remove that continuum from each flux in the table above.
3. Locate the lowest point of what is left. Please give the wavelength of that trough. 4920.06 angstrom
